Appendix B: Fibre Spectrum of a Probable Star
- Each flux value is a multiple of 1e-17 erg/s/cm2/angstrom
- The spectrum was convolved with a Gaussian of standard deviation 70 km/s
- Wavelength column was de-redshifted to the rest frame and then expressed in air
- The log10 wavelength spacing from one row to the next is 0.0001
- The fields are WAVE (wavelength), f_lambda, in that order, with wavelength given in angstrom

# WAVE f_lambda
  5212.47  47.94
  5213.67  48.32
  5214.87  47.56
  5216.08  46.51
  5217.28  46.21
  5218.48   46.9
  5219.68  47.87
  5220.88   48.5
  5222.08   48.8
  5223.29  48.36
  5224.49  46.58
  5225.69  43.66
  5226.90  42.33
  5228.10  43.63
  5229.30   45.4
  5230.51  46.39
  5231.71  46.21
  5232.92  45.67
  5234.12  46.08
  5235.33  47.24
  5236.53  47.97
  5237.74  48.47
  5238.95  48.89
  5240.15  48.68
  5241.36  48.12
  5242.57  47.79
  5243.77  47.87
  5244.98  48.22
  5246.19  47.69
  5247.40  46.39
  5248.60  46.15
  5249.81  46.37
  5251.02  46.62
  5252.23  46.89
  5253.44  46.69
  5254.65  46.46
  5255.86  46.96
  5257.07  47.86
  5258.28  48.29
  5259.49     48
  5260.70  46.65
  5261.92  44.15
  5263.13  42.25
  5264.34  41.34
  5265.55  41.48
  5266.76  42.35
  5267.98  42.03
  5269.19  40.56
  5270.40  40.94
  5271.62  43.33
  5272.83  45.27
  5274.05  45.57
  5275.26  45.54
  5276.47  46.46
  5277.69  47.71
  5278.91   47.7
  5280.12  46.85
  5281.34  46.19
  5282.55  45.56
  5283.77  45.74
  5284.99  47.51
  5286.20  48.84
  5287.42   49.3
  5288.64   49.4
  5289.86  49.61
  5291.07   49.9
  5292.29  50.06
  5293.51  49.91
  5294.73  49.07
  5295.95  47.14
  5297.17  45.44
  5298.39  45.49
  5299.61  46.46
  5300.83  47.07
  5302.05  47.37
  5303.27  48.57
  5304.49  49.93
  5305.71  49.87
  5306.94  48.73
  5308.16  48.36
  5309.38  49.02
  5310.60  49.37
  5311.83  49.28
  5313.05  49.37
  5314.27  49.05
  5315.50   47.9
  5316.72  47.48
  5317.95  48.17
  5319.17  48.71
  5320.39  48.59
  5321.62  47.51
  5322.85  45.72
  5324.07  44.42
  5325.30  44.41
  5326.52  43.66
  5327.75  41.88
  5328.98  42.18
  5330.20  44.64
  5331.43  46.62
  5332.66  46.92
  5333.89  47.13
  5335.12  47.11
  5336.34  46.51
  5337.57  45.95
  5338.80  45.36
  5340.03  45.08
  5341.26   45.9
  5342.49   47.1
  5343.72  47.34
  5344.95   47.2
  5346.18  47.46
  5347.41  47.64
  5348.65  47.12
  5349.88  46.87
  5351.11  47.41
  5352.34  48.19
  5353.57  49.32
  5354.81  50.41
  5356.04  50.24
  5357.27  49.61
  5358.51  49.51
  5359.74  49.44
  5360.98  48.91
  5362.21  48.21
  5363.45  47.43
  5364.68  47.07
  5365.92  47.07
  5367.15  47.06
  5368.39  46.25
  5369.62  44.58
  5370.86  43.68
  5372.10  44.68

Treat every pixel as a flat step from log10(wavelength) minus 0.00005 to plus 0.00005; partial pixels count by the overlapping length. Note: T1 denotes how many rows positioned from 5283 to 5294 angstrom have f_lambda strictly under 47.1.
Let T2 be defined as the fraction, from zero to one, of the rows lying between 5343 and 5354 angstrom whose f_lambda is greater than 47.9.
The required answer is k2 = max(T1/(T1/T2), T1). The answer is 1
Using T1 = 1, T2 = 0.2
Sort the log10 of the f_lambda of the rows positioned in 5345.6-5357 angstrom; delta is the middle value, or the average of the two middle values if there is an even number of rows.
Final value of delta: 1.68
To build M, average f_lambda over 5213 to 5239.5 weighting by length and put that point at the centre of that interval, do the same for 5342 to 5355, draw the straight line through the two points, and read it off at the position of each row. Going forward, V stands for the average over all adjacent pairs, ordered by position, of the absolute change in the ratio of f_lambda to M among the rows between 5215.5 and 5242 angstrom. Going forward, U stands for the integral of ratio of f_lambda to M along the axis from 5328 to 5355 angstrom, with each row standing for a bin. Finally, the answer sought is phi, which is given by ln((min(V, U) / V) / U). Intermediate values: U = 26.43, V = 0.018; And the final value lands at -3.27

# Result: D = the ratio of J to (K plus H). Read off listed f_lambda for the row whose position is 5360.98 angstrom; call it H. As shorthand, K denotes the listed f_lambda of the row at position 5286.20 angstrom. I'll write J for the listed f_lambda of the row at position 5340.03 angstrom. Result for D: 0.461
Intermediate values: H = 48.91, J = 45.08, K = 48.84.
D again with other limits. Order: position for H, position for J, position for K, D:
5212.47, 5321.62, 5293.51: 0.486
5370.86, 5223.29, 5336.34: 0.536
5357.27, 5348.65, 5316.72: 0.485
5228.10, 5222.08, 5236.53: 0.533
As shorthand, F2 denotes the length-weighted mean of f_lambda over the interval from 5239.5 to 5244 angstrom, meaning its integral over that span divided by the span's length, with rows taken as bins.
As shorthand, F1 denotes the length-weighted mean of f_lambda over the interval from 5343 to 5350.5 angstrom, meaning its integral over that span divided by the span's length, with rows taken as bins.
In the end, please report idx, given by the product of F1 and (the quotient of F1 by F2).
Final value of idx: 46.3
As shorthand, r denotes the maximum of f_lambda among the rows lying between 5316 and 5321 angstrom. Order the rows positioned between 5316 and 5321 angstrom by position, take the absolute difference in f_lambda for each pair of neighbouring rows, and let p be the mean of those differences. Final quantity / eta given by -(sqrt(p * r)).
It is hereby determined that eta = -4.7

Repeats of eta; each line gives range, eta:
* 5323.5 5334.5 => -6.8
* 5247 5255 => -3.3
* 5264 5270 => -5.4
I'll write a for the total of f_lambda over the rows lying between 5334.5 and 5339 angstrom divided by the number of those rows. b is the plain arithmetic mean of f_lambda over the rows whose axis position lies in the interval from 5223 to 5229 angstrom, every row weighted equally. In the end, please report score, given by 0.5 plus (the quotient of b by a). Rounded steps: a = 46.2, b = 45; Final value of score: 1.47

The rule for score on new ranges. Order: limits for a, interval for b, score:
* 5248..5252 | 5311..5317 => 1.55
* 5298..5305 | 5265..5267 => 1.38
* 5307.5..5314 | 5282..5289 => 1.47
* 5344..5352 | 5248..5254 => 1.48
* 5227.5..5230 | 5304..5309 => 1.61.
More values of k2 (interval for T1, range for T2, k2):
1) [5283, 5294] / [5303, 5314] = 1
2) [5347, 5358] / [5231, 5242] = 1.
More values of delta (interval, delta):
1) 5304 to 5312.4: 1.69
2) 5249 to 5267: 1.67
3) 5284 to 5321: 1.69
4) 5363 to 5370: 1.67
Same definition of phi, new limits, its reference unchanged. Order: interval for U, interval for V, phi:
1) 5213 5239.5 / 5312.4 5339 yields -3.28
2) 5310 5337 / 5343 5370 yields -3.28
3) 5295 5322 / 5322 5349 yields -3.31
